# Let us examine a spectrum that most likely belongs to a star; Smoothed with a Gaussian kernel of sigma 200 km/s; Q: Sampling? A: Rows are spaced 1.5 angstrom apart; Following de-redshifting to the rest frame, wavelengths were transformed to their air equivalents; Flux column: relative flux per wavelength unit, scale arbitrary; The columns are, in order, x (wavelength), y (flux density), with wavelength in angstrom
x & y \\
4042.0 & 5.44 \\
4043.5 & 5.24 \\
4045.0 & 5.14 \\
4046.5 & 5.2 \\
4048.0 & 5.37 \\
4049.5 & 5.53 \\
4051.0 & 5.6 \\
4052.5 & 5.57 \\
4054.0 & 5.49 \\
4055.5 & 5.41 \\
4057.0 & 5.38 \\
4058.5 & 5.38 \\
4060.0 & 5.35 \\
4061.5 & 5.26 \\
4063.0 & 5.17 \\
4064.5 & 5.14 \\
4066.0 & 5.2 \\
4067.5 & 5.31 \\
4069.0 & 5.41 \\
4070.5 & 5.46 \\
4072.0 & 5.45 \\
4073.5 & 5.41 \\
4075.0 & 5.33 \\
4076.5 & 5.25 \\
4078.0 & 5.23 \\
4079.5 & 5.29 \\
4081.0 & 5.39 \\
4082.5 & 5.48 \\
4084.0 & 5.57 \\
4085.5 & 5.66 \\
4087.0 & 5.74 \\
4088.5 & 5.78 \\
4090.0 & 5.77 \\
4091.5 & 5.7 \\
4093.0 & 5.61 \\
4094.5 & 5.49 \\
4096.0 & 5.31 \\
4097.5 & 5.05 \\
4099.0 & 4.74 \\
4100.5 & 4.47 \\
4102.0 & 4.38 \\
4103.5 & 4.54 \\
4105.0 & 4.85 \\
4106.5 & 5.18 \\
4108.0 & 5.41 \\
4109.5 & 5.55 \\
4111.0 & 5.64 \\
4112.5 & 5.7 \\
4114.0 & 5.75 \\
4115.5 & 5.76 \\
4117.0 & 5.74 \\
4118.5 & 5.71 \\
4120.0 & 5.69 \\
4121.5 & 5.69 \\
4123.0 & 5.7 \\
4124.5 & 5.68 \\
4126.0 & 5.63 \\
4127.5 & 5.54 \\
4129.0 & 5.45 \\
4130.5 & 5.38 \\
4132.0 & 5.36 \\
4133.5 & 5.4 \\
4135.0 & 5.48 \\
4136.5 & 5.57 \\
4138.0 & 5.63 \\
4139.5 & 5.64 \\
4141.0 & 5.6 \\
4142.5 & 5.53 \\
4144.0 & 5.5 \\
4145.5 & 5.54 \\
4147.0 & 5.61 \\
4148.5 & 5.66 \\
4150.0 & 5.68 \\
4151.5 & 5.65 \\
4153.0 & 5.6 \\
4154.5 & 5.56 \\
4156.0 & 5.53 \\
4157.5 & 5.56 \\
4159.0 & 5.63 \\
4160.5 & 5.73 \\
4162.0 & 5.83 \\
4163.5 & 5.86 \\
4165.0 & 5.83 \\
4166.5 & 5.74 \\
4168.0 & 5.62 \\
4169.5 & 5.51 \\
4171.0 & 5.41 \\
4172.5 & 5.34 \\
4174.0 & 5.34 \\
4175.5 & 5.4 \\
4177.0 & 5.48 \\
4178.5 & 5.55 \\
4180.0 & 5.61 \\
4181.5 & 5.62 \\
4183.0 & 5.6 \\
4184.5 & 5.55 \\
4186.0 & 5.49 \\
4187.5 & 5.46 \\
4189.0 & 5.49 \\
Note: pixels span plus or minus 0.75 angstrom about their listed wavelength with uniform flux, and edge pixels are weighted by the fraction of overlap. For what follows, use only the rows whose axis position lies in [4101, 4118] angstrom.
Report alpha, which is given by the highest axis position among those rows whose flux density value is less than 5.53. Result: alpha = 4108.0 angstrom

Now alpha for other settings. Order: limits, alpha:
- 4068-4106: 4105.0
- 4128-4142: 4135.0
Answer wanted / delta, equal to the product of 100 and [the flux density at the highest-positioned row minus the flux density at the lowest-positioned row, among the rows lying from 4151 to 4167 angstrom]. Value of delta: 9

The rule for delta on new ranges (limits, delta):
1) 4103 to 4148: 107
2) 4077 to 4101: -76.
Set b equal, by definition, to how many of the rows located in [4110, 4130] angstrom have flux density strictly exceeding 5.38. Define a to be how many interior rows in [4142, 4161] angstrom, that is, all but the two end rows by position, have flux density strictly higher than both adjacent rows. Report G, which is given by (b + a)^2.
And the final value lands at 196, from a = 1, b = 13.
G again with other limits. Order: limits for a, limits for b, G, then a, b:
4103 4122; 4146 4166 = 196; 1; 13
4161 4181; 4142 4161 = 196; 1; 13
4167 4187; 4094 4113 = 36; 1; 5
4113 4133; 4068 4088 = 121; 2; 9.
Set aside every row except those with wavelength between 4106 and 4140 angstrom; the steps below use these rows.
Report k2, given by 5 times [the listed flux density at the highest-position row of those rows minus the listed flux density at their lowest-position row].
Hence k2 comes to 2.3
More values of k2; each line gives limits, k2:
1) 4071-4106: -3.0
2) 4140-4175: -1.3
